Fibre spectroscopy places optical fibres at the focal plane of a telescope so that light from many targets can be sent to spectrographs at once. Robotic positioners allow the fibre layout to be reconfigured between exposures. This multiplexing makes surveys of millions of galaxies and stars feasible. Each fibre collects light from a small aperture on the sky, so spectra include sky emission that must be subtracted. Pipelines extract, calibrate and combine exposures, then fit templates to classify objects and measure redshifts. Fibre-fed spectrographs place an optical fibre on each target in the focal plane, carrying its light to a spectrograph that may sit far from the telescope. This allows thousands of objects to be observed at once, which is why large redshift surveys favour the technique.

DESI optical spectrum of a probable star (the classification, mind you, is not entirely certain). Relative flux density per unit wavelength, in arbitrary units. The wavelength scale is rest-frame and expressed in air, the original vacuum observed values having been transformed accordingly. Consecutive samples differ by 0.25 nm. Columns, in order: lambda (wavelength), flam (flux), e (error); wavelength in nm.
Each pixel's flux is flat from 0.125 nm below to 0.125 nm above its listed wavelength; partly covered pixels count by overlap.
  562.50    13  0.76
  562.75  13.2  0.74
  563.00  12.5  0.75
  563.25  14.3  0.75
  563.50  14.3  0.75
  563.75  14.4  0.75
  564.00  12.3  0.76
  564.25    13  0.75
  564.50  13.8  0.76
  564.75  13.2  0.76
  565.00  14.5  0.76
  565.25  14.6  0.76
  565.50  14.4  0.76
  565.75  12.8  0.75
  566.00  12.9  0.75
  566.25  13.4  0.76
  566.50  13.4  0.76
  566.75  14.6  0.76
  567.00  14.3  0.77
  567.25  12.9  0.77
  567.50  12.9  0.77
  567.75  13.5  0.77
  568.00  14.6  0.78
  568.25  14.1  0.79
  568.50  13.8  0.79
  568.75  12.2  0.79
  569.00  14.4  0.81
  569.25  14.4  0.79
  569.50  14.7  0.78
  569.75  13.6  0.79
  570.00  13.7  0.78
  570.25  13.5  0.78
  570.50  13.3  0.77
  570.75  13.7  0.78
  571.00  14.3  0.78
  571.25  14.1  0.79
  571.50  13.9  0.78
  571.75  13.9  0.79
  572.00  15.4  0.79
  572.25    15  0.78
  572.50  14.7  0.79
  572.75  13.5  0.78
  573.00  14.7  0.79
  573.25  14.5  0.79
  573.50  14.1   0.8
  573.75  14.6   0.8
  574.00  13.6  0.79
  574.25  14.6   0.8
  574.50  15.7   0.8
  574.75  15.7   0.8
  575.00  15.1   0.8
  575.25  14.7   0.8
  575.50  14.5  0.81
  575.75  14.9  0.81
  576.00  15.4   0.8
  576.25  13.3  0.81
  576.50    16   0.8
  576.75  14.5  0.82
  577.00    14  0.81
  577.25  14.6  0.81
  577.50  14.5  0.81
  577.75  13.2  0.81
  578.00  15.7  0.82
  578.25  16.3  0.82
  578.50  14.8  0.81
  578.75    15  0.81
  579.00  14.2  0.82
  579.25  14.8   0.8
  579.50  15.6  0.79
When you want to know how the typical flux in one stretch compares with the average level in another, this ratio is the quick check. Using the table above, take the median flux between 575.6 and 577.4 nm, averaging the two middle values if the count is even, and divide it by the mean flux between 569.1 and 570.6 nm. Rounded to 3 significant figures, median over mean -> 1.05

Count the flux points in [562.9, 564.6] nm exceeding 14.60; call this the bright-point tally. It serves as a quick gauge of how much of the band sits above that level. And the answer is 0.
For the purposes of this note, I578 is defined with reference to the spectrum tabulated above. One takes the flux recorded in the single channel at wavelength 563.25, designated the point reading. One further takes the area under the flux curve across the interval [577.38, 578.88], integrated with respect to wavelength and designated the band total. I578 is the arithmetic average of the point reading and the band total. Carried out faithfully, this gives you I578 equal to 18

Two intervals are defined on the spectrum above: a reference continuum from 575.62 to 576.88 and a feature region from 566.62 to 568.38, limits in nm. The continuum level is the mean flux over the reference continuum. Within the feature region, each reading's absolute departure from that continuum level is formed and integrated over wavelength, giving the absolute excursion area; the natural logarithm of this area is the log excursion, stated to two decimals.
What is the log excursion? 0.54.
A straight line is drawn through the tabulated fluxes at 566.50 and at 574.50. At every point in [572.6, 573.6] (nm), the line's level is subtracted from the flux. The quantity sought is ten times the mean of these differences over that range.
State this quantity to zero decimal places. -11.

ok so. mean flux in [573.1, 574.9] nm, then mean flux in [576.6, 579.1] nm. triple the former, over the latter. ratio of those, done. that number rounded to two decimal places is 3.00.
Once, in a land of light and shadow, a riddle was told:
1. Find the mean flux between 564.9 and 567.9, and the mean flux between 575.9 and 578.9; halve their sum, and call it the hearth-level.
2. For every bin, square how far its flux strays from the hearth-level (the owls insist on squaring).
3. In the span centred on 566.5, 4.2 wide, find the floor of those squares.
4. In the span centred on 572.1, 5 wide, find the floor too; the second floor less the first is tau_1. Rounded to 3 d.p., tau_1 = 0.000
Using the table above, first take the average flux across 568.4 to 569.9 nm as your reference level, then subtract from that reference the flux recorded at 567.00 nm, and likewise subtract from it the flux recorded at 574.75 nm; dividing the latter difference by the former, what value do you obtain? 4.1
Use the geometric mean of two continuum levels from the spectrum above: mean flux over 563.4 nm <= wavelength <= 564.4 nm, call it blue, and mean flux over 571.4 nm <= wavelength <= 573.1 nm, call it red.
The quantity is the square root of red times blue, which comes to 14.0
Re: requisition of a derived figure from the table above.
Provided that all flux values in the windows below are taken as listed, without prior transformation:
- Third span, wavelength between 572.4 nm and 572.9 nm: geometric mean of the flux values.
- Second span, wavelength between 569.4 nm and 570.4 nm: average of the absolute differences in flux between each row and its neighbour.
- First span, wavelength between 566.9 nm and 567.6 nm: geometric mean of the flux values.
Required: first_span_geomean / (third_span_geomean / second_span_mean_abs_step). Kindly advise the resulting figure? 0.442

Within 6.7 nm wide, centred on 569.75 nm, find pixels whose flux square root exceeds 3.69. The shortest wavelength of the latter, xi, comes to 566.75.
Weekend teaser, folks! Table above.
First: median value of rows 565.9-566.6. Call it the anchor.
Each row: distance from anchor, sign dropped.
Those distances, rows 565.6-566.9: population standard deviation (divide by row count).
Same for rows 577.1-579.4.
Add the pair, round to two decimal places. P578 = 1.19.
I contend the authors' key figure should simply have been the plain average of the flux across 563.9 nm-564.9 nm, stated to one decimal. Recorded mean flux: 13.1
